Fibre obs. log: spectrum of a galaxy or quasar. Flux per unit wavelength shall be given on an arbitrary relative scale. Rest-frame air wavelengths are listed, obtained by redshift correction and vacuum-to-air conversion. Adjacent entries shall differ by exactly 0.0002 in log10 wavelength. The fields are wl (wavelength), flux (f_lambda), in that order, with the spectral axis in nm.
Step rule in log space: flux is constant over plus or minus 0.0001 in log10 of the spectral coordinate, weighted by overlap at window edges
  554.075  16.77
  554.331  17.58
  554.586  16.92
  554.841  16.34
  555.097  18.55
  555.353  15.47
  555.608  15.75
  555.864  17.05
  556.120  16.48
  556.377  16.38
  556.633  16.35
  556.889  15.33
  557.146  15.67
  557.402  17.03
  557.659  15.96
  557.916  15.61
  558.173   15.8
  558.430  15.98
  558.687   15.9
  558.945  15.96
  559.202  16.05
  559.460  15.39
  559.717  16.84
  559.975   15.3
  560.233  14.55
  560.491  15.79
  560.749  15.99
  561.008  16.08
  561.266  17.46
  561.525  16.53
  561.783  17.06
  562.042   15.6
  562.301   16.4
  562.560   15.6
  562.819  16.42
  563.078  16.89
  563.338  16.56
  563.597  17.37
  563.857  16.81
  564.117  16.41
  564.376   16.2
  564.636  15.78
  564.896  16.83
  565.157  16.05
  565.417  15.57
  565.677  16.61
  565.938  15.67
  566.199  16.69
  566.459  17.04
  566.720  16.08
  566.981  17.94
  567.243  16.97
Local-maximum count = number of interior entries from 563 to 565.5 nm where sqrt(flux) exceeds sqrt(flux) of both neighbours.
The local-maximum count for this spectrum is 2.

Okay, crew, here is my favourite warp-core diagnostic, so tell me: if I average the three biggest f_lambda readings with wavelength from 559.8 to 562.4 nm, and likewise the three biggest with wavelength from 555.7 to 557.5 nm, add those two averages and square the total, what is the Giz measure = 1147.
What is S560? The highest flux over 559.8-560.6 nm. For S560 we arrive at 15.79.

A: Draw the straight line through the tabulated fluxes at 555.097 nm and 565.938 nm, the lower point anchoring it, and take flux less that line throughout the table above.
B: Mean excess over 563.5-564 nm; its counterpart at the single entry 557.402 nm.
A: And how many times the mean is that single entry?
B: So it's -1.1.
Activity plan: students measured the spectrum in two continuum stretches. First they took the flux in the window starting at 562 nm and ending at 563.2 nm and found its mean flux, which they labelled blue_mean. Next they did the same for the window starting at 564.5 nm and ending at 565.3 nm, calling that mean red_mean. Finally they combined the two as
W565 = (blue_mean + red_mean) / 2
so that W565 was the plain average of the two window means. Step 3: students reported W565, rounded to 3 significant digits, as 16.2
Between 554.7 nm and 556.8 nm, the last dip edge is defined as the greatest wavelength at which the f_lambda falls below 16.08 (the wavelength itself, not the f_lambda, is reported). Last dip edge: 555.608 nm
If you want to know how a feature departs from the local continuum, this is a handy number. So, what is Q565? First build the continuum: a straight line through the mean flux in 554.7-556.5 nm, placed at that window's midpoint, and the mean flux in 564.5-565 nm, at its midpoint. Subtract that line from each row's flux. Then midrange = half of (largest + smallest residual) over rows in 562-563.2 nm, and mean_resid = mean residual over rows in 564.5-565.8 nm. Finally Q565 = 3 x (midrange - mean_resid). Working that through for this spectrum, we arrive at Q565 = 0.0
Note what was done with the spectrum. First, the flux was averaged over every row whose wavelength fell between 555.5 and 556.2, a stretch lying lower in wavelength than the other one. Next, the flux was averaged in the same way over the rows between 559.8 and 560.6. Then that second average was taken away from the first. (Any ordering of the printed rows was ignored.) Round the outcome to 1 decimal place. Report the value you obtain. 1.2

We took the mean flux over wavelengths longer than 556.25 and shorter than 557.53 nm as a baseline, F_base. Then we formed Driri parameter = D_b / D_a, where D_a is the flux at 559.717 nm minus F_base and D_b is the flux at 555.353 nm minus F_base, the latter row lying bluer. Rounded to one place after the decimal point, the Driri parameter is -1.0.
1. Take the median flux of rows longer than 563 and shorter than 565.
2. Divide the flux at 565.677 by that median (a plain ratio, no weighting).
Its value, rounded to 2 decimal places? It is 1.00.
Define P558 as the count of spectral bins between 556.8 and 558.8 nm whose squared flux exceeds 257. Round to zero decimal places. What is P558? 1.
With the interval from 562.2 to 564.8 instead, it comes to 8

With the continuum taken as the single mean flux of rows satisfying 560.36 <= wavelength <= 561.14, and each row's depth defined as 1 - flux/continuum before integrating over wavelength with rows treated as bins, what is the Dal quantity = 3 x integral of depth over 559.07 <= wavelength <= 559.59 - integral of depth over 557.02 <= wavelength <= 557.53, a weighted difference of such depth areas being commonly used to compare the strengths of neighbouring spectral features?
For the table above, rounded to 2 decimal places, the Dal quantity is 0.04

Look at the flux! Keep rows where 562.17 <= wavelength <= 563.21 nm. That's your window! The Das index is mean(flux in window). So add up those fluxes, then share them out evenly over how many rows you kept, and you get 16.3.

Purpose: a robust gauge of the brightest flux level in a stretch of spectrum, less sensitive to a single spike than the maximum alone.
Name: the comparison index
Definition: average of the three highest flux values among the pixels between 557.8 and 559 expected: 15.9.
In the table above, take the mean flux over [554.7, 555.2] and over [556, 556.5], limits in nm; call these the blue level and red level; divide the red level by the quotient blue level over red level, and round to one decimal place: 15.5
